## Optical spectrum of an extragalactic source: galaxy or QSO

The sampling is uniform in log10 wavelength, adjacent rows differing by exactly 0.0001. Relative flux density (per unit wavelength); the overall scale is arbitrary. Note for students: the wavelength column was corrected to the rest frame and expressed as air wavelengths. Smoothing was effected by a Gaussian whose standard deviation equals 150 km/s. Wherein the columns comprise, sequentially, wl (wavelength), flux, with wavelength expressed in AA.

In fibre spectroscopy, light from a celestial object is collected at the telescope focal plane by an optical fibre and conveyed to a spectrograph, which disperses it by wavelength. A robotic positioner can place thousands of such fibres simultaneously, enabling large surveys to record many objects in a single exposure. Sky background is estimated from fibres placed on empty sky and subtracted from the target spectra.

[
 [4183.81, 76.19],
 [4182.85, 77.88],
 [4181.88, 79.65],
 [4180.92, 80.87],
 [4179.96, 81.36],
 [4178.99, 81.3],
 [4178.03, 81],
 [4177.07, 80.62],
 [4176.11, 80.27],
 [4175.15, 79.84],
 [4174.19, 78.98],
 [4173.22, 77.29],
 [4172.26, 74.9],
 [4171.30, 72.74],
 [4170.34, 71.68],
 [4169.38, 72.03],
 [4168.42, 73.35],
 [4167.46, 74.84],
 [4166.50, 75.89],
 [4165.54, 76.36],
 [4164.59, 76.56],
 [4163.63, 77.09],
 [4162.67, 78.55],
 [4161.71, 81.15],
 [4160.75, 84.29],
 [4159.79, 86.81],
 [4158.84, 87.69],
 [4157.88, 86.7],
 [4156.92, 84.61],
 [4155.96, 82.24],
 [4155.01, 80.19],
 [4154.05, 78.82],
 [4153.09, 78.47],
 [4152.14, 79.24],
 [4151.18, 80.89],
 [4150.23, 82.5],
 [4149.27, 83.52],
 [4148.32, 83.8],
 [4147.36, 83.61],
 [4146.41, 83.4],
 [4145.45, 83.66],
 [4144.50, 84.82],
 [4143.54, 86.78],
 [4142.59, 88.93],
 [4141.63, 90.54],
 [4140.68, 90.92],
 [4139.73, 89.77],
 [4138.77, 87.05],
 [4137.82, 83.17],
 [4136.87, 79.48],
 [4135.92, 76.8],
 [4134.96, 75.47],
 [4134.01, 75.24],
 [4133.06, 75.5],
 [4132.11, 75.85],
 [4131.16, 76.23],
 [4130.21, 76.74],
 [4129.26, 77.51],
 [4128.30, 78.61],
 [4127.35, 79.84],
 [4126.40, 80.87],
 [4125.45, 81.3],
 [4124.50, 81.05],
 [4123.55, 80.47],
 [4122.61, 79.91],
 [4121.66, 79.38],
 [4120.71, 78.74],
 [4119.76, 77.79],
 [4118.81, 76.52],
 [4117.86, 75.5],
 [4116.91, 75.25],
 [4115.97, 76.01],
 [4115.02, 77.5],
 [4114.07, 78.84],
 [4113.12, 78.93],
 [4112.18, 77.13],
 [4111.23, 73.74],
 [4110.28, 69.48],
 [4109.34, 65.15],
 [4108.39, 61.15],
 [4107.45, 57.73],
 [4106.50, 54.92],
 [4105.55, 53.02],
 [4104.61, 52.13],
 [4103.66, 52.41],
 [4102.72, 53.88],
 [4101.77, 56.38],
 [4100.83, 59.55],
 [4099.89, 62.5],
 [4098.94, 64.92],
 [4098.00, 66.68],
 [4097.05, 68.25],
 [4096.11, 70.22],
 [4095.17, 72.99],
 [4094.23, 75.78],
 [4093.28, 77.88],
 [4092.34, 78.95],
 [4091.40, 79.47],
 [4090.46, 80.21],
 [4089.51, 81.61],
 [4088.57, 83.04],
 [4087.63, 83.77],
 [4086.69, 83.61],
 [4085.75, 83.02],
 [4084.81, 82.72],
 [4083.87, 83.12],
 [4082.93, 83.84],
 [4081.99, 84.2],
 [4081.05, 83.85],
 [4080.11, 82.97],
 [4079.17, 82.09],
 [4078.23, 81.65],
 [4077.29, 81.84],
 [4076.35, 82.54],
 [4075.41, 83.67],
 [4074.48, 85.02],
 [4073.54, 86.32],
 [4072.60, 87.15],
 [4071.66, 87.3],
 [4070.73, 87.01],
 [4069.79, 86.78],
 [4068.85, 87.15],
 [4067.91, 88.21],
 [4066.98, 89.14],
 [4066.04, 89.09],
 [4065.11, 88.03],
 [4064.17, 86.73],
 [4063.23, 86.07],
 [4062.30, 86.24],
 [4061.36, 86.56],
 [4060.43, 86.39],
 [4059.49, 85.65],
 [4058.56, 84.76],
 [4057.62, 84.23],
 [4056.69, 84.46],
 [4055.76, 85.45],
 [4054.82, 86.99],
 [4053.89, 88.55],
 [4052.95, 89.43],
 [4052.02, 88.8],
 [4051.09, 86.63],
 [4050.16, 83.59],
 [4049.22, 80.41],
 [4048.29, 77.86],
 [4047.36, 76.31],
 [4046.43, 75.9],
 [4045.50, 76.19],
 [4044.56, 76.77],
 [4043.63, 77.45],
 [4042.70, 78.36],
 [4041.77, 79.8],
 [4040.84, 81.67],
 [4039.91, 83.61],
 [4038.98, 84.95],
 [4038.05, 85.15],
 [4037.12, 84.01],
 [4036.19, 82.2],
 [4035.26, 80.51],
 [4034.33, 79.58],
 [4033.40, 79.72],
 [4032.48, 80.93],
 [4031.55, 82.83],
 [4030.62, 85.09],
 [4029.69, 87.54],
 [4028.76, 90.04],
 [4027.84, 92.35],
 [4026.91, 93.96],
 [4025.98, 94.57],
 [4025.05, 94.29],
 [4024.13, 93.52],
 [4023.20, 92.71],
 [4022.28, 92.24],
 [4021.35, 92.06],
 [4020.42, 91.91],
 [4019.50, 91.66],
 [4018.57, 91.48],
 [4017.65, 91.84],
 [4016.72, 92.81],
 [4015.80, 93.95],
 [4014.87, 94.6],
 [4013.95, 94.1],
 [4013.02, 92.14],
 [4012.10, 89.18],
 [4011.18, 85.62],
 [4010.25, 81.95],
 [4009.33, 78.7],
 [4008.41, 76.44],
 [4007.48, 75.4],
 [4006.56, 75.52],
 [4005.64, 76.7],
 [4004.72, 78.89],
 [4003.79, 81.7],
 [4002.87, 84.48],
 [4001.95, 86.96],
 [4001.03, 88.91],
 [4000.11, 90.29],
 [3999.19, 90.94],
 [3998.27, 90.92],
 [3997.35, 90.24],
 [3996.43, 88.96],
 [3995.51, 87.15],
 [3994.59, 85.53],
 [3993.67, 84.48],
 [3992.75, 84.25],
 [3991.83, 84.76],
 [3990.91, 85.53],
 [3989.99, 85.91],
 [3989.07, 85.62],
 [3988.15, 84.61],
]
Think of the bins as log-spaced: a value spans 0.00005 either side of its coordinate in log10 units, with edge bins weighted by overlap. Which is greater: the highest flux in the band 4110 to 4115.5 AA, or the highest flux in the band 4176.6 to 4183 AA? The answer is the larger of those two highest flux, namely 81.4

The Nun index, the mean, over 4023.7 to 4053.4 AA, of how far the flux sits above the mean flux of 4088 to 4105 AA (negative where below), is 15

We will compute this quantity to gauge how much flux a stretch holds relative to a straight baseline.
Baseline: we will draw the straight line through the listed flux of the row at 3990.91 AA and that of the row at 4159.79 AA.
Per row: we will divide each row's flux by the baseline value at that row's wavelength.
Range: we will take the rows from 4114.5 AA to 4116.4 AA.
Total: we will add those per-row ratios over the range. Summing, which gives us 1.8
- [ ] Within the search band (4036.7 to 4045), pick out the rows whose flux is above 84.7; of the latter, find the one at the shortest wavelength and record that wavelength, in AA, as 4038.05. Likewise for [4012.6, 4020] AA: 4013.02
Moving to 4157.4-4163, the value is 4157.88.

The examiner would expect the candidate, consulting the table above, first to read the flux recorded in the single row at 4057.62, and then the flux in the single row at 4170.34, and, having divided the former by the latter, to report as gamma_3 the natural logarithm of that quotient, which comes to 0.16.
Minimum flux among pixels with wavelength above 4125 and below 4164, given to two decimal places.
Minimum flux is 75.24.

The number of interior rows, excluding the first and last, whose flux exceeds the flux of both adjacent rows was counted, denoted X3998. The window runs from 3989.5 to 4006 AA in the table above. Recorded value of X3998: 1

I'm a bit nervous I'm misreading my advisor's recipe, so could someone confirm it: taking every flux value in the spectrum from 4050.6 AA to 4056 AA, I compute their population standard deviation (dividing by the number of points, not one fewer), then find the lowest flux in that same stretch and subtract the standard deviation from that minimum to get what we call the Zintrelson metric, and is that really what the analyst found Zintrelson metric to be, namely 84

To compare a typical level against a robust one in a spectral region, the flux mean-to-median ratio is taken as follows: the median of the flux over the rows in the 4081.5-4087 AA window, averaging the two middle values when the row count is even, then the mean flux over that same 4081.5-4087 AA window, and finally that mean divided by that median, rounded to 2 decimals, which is 1.00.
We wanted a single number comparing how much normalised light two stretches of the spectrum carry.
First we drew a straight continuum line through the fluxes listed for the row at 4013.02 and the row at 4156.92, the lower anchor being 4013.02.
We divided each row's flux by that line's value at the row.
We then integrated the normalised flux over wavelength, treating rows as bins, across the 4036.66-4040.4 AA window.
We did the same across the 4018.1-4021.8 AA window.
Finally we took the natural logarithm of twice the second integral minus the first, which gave 1.37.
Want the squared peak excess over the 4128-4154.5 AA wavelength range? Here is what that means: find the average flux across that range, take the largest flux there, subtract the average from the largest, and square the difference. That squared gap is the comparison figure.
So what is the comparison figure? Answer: 85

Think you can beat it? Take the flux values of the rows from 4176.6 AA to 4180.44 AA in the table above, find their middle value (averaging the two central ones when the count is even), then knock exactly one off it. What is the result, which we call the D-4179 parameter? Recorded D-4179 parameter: 80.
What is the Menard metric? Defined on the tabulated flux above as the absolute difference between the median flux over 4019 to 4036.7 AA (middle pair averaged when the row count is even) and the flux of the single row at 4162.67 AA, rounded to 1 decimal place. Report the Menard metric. 13.1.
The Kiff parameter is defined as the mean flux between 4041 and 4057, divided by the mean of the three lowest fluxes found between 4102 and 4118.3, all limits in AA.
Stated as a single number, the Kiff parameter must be 1.56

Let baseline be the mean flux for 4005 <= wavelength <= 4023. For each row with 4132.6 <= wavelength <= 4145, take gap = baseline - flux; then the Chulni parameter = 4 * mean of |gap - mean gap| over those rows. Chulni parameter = 21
